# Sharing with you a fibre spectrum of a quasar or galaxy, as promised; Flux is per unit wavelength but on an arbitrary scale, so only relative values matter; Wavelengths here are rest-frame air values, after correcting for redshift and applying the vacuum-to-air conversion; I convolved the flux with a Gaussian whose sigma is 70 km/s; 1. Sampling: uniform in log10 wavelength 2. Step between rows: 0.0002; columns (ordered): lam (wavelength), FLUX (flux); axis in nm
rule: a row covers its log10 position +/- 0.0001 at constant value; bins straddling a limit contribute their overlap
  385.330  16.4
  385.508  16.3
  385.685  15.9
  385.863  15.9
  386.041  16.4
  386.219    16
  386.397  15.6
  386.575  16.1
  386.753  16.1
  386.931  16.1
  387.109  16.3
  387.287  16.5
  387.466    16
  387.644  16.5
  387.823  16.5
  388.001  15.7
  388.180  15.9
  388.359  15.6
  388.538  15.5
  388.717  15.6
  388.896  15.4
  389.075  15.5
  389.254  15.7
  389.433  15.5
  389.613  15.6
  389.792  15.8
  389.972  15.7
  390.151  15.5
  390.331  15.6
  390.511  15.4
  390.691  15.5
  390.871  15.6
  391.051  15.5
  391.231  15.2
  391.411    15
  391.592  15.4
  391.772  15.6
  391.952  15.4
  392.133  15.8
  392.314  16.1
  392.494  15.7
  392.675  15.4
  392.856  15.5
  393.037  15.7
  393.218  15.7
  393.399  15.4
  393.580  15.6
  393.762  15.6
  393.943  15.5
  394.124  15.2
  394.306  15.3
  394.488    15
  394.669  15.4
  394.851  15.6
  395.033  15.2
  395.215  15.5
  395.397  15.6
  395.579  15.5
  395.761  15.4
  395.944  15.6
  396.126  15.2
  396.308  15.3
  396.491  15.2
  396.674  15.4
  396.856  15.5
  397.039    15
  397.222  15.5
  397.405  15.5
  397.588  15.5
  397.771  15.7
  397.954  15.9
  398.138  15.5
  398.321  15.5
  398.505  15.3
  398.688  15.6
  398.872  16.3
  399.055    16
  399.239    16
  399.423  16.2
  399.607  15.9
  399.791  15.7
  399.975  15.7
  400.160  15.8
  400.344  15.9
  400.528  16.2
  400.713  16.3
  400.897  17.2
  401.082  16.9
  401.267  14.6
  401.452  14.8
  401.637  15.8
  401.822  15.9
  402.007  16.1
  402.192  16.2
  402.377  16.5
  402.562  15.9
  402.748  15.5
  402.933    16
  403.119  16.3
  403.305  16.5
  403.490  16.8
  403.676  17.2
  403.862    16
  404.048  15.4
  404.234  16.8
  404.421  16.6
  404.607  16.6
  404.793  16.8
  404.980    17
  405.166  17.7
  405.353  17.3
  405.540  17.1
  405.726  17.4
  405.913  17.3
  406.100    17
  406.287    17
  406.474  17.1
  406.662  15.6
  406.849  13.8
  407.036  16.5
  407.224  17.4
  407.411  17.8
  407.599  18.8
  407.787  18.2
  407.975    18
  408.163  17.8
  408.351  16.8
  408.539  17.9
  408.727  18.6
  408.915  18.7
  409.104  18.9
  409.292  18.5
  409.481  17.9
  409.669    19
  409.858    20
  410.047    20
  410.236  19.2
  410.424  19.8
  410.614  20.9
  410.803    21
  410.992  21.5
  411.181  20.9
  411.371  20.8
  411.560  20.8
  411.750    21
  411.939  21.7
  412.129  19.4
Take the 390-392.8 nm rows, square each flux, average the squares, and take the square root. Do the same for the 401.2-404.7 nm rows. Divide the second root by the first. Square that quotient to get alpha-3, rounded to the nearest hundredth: 1.08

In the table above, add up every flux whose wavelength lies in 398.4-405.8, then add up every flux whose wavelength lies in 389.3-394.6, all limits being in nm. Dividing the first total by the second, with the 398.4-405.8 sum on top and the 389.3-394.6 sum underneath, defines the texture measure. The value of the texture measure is 1.4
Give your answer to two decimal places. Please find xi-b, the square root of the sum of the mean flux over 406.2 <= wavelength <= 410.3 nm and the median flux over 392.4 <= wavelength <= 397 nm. 5.78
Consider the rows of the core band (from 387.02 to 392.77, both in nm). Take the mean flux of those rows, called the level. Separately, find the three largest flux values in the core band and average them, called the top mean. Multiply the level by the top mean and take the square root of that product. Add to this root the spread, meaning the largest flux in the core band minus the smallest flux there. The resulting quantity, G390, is 17.6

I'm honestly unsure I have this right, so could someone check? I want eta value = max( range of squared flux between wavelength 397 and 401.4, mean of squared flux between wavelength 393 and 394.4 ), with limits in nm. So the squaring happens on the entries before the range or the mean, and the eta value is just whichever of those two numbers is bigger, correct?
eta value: 240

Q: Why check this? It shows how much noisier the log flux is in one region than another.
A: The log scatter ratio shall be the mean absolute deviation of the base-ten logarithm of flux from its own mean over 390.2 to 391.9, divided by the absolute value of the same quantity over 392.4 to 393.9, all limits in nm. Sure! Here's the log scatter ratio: 1.5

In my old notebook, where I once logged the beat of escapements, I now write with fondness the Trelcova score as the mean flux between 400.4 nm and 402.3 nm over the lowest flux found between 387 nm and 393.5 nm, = 1.07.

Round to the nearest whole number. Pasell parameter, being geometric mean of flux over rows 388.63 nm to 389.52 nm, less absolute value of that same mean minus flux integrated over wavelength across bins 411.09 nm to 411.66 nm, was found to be 12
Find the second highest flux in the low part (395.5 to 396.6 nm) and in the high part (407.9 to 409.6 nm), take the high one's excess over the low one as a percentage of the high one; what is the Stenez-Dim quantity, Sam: 17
